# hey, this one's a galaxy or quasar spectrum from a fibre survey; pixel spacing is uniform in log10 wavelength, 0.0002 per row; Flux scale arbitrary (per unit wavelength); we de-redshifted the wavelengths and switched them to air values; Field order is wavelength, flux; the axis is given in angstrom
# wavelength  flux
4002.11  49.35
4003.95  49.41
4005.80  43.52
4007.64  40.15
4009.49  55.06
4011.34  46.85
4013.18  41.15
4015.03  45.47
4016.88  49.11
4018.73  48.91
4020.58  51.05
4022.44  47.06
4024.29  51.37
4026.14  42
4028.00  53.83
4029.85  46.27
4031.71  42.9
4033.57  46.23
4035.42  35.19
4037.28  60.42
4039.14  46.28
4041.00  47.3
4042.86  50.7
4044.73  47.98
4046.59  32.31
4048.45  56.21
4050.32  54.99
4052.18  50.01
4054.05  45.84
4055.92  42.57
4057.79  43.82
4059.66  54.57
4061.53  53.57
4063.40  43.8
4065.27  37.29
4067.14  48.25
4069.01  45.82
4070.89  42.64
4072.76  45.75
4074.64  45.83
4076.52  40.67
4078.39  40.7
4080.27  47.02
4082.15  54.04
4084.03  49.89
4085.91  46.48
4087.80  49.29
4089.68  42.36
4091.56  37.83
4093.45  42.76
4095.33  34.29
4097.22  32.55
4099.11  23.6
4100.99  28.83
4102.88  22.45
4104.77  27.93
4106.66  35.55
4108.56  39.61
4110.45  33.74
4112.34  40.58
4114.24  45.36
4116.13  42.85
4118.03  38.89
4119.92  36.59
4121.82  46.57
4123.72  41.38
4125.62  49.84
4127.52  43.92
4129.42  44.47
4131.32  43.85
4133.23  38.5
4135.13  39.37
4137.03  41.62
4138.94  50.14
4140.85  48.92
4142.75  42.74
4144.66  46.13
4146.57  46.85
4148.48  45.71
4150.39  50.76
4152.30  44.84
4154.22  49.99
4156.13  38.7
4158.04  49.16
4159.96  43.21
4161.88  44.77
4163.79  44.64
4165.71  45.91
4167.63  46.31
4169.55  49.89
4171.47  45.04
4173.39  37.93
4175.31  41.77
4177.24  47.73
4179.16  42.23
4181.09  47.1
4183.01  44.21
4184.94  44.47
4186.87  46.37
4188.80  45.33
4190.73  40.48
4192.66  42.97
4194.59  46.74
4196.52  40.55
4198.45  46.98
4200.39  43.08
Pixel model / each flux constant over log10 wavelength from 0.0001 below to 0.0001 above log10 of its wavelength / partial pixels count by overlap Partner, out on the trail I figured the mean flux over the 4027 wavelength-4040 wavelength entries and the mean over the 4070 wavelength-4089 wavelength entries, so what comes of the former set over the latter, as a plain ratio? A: 1.02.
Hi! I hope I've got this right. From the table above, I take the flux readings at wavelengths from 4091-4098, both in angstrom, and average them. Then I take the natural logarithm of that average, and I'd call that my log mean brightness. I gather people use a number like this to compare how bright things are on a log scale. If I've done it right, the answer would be 3.61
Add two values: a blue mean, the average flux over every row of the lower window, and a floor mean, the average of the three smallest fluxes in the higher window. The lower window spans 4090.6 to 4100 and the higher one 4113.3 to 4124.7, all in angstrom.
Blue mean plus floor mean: 73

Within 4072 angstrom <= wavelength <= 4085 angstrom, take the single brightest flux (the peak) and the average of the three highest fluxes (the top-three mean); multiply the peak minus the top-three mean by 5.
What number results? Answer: 19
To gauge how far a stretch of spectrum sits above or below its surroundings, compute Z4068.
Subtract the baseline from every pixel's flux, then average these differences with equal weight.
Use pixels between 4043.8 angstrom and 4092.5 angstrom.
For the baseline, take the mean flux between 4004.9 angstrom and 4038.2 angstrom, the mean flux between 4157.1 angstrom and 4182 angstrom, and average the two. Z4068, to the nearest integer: 0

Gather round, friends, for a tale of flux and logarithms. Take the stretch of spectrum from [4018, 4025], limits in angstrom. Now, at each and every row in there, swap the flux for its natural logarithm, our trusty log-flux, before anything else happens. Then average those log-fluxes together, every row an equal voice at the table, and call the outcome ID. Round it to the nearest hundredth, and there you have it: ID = 3.90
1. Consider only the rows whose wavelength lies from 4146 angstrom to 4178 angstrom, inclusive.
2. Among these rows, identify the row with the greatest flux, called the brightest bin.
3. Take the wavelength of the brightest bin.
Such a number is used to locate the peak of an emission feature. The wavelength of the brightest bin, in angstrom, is 4150.39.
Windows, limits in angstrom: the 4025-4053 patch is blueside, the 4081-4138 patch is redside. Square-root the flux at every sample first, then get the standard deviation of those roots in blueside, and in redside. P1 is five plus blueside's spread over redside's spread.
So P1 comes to 5.9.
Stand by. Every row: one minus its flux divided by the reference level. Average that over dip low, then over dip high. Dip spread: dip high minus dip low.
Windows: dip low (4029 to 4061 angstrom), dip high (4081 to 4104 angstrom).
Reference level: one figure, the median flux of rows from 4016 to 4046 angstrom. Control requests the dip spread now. 0.18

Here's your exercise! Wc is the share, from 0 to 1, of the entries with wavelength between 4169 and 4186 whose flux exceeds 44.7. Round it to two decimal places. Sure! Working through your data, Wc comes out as 0.44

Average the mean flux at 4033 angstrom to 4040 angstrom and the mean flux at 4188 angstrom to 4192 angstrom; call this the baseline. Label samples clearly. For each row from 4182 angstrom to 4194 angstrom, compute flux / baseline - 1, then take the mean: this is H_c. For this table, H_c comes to -0.02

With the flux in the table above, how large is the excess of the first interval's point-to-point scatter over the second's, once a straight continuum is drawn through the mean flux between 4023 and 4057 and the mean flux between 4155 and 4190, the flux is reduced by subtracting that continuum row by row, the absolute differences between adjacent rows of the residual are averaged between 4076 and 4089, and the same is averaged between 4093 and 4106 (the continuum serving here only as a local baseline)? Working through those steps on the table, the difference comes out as -2.1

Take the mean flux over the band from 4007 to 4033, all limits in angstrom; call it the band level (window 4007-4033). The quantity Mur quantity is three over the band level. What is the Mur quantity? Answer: 0.0635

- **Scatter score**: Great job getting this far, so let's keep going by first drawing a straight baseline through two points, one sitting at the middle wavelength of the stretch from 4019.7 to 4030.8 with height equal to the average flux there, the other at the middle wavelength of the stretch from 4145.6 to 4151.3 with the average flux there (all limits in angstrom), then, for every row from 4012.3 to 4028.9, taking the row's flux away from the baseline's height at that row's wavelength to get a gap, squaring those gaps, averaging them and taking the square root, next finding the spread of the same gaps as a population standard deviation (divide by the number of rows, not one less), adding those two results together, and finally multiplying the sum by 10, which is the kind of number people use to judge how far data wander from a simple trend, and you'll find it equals 82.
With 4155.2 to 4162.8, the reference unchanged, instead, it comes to 90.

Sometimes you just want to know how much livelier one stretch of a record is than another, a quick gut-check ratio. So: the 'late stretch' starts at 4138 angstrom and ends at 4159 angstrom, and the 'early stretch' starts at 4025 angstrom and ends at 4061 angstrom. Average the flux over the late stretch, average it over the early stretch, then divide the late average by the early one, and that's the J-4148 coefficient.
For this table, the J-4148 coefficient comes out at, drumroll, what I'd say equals 0.99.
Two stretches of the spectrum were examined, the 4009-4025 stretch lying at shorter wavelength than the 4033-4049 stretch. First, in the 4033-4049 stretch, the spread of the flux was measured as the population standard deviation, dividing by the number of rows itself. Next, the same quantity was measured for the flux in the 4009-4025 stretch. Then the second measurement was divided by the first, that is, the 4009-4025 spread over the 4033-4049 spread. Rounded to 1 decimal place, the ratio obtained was 0.4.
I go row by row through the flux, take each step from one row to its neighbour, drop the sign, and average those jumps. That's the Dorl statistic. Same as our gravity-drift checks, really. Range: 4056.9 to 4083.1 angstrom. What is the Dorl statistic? 5.1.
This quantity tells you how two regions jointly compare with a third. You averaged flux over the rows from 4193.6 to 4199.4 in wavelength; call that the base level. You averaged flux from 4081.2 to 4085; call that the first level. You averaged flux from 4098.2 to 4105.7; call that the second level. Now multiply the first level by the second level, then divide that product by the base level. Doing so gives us 30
